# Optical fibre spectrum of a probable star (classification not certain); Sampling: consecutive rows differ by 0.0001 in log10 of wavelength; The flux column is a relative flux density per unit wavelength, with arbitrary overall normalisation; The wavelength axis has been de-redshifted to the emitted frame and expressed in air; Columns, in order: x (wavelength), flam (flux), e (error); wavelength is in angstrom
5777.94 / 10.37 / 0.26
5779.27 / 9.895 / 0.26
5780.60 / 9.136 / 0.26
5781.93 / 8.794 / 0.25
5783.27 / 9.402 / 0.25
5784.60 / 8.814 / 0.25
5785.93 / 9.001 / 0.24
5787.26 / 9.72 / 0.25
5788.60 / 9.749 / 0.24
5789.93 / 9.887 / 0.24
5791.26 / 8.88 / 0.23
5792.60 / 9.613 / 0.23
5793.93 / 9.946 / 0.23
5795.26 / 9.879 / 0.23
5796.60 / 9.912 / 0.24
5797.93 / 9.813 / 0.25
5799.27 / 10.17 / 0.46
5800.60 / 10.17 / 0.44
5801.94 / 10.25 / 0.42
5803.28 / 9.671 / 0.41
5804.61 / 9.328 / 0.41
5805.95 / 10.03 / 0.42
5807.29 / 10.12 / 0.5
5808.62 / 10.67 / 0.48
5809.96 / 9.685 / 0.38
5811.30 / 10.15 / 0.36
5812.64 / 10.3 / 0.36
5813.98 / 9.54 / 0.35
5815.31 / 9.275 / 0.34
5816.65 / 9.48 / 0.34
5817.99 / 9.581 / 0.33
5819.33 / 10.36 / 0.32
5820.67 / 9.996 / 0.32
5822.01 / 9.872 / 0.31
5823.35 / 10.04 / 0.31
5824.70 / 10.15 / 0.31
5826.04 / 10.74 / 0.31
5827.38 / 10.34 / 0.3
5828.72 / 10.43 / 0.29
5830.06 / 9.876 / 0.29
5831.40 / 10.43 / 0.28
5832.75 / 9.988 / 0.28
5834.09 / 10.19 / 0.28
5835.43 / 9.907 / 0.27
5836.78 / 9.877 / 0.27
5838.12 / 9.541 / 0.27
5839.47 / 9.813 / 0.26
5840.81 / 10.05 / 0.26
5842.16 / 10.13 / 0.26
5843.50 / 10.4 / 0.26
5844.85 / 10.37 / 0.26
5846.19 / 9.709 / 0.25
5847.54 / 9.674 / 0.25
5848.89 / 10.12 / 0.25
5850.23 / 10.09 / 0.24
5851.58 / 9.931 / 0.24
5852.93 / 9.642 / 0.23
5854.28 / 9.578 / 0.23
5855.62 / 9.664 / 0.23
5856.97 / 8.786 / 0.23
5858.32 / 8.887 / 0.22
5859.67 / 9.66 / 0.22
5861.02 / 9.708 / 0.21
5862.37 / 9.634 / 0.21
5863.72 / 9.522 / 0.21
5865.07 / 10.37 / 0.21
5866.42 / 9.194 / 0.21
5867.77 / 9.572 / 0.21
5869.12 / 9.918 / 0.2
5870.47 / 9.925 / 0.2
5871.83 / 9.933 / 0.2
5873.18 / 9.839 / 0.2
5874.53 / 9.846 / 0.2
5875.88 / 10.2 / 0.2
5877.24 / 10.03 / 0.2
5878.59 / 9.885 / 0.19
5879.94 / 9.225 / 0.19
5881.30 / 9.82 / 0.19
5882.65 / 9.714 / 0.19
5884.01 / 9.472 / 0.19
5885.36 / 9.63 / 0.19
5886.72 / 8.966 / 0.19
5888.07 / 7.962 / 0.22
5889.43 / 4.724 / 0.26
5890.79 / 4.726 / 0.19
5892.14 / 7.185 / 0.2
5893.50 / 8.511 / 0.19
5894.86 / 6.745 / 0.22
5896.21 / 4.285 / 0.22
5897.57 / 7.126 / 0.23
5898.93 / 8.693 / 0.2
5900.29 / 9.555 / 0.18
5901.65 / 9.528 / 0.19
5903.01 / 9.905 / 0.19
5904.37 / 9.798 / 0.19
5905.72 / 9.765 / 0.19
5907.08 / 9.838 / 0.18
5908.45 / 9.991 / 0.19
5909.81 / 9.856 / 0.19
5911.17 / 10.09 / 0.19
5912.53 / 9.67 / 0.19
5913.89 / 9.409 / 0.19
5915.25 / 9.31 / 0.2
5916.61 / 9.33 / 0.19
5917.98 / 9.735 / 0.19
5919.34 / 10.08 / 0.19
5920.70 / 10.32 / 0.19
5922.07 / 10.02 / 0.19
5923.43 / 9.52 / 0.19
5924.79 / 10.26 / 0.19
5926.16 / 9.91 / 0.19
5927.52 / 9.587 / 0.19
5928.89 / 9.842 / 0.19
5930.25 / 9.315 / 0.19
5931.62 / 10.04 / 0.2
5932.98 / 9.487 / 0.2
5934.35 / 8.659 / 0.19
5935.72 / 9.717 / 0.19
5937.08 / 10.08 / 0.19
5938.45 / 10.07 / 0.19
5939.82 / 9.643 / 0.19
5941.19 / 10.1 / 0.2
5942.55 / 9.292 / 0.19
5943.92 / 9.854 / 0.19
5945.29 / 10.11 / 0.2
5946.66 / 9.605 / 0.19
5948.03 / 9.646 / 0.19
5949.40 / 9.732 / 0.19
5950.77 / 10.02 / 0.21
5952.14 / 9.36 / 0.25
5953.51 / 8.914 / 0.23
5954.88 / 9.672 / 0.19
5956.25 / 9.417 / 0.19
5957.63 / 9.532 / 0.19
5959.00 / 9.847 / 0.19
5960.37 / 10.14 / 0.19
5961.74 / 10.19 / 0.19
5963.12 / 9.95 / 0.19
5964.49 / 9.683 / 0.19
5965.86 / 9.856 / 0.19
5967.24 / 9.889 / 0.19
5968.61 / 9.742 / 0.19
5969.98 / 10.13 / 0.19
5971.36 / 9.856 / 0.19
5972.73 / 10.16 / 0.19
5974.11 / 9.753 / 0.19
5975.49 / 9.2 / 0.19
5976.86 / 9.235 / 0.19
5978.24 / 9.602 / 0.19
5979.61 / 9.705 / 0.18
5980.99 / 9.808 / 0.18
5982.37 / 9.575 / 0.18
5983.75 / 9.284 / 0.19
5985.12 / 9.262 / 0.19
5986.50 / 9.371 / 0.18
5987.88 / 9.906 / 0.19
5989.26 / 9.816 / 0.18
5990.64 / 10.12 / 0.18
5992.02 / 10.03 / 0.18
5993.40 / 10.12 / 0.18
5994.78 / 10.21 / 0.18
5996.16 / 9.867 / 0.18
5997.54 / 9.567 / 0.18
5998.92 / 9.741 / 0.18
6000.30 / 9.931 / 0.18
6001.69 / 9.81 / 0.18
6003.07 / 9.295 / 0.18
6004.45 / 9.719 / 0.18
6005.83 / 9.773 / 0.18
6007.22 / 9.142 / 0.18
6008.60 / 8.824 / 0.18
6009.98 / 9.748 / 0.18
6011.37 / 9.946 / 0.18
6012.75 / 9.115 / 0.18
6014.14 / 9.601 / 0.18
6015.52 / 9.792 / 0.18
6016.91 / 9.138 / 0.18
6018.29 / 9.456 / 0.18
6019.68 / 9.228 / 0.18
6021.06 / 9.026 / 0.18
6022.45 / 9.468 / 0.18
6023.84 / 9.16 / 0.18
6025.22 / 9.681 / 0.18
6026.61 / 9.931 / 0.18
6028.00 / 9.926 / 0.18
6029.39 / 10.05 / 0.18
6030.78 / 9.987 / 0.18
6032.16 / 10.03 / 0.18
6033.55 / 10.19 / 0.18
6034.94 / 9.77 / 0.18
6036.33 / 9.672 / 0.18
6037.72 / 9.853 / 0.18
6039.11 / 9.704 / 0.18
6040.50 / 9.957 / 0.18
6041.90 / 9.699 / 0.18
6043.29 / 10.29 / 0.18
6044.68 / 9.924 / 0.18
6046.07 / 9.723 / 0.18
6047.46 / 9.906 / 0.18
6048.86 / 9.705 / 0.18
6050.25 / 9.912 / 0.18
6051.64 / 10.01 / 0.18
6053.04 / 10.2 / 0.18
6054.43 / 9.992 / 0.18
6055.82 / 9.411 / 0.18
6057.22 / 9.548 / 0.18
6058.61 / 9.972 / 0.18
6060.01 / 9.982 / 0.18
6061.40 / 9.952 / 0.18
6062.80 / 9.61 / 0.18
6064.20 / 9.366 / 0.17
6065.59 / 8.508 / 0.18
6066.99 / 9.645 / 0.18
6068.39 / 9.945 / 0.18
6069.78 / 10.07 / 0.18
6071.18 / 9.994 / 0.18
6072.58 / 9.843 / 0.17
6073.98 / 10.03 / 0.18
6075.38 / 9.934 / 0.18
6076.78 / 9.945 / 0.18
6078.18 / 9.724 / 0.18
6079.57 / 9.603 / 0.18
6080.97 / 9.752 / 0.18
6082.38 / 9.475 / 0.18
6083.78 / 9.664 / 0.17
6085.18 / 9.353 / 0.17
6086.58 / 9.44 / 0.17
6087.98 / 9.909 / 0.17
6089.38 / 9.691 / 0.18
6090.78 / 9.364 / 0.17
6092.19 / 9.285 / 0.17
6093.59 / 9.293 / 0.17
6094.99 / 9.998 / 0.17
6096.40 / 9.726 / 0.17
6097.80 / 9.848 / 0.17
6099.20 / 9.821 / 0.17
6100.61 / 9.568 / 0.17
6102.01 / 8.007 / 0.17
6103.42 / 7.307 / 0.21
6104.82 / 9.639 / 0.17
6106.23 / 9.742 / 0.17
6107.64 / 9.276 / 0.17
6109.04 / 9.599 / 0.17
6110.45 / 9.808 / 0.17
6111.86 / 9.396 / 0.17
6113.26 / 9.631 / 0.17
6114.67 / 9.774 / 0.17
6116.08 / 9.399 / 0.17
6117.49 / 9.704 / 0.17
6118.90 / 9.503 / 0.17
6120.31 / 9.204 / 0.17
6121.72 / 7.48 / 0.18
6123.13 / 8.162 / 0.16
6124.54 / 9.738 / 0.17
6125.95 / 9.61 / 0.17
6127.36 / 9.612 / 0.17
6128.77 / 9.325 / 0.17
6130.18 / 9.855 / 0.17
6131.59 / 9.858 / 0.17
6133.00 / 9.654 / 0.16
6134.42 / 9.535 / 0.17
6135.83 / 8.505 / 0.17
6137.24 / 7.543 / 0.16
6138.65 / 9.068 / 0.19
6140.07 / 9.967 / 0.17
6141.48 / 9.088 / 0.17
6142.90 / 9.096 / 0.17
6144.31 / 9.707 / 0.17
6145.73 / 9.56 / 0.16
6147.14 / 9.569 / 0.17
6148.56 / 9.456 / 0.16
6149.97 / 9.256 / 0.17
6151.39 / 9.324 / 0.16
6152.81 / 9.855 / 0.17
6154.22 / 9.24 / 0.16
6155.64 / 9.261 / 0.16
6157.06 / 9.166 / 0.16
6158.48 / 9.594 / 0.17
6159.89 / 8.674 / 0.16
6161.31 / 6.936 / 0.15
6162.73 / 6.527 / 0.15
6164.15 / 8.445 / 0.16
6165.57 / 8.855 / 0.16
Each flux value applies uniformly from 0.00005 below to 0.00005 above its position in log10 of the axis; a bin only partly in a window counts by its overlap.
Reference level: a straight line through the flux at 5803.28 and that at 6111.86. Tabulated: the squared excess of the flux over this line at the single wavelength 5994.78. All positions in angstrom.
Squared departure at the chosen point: 0.50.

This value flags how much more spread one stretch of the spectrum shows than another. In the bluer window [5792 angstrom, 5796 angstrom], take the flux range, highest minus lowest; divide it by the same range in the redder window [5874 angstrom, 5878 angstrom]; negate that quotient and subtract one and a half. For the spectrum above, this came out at -2.4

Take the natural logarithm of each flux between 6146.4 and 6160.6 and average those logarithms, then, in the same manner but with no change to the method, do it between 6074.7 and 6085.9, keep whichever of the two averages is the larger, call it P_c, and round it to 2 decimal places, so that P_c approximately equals 2.27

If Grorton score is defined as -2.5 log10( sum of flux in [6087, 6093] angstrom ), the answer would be -3.96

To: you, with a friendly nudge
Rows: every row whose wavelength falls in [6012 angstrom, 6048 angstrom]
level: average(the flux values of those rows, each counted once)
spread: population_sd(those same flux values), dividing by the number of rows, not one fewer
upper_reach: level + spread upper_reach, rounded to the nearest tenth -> 10.0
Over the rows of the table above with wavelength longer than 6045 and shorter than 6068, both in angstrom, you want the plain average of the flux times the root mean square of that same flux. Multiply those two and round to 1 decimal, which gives 94.5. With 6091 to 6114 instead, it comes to 88.1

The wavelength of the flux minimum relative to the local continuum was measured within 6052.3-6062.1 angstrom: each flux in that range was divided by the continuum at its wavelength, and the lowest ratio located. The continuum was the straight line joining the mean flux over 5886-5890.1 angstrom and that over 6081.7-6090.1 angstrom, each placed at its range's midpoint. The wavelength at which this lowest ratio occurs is 6055.82 angstrom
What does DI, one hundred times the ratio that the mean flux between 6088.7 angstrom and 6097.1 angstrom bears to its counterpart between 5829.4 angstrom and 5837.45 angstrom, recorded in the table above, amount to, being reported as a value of 95.2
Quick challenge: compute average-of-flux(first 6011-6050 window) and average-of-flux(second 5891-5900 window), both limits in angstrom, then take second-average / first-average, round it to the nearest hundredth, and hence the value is 0.73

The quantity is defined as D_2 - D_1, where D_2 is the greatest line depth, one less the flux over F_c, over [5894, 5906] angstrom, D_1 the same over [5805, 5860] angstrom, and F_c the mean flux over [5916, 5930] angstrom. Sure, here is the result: 0.46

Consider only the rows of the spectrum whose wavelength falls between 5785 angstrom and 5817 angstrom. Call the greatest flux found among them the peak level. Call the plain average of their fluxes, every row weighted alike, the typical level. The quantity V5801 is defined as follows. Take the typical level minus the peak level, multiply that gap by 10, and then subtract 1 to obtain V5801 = -10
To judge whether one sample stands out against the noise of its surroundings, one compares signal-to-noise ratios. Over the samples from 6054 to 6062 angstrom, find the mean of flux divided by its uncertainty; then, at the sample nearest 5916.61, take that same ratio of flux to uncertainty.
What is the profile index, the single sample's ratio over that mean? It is 0.90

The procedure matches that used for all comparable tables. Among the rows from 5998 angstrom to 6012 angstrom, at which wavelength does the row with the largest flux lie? 6011.37 angstrom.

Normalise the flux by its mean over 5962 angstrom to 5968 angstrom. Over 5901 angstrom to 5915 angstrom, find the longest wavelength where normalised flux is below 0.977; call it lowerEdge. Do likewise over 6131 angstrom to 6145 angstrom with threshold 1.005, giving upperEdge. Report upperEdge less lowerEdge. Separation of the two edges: 230.4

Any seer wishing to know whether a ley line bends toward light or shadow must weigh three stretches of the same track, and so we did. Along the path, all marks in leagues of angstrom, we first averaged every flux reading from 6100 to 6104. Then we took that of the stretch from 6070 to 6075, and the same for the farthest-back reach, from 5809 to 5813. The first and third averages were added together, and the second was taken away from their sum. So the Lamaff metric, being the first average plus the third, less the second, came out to 8.4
